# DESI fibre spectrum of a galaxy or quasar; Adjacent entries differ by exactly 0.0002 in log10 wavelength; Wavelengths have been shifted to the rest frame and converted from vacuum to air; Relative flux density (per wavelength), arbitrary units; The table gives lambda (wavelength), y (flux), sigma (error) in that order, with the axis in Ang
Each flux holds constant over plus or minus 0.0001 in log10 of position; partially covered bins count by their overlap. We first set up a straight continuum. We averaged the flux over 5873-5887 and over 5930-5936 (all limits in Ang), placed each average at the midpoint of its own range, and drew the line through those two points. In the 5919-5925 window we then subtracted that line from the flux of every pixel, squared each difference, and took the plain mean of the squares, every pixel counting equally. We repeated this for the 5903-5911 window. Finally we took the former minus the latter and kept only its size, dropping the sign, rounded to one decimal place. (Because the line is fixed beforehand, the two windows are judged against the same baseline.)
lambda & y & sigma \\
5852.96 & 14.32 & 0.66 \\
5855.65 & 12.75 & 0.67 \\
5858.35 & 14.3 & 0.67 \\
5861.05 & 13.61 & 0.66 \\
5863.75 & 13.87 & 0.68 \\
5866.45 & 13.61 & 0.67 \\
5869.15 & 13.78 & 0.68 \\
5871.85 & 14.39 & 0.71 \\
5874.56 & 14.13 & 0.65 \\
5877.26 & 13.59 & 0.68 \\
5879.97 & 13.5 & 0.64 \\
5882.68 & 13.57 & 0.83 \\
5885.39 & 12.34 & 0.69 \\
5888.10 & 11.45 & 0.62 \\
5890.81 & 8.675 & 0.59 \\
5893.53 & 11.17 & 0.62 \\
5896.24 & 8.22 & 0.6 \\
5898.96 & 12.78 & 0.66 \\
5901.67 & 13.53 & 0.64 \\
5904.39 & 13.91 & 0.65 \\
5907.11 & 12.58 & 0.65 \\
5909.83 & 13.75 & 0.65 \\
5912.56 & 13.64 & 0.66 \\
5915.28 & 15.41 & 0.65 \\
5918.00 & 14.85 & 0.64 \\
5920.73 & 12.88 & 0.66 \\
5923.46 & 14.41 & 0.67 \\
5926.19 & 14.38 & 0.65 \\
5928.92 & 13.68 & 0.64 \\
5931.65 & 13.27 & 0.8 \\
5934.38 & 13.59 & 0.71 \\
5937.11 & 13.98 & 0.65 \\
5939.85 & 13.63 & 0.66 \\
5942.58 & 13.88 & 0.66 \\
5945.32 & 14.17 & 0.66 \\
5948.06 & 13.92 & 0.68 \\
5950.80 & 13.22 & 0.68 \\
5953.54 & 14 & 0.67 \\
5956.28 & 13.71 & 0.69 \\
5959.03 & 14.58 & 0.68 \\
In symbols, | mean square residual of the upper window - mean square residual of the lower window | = 0.3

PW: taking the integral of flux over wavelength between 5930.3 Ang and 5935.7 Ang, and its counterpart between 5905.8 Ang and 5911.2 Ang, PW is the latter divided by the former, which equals 0.98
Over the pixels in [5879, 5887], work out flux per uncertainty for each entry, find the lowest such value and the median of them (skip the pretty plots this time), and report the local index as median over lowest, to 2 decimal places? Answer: 1.09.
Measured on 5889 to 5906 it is 1.36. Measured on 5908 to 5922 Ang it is 1.08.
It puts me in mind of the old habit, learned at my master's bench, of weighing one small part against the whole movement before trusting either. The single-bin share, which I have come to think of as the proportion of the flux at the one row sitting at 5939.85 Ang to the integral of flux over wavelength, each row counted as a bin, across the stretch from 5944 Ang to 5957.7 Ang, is 0.0721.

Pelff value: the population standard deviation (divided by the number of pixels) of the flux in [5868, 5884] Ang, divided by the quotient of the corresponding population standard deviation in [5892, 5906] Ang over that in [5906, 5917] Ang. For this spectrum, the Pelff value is 0.16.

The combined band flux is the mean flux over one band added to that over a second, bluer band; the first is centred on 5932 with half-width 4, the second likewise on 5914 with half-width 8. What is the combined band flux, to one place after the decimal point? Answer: 27.4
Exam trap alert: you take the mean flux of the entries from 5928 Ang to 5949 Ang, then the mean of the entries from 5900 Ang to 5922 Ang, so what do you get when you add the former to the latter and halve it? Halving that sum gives 13.8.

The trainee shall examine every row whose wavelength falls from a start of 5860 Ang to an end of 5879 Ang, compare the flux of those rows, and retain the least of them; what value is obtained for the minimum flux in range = 13.59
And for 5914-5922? 12.88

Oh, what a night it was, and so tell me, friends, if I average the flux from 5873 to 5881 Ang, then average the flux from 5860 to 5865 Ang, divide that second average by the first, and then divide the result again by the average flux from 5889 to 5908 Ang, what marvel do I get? 0.087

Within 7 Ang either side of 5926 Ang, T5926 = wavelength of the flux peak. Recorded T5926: 5923.46 Ang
